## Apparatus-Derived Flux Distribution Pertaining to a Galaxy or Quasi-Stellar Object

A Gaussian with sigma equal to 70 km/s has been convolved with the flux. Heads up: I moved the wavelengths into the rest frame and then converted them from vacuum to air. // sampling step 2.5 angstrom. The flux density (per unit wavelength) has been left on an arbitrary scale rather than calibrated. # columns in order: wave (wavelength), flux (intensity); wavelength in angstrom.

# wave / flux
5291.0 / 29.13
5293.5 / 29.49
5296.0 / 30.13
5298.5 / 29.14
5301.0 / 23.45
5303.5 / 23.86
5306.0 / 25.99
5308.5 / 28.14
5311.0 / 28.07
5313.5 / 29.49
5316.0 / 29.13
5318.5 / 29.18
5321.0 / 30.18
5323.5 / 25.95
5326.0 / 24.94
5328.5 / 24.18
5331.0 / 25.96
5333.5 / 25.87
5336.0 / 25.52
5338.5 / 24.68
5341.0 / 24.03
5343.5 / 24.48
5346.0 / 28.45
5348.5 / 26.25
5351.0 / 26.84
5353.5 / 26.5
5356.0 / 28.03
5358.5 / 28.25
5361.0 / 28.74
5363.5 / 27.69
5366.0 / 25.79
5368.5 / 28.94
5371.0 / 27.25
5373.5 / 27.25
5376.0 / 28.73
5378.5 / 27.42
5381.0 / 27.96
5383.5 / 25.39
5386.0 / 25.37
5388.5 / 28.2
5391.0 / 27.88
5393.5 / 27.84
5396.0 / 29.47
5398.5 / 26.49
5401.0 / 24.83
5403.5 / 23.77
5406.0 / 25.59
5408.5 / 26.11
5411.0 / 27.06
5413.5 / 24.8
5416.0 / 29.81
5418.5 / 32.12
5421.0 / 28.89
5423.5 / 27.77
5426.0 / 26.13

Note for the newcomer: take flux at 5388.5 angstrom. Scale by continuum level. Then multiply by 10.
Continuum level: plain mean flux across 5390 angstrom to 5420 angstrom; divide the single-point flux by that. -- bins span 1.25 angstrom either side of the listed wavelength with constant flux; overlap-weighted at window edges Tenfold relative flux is 10.4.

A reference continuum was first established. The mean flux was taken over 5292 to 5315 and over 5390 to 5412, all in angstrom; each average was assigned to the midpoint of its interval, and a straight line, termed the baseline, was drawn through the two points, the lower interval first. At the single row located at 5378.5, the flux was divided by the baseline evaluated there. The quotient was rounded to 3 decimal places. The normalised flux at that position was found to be 1.024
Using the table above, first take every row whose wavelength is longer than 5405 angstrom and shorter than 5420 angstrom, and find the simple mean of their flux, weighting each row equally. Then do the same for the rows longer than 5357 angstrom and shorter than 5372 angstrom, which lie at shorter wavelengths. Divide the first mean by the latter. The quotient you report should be 0.99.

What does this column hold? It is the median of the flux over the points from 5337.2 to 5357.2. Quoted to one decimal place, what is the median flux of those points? 26.4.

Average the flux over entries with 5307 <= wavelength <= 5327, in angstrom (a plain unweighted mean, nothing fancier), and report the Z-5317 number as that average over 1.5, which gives 18.8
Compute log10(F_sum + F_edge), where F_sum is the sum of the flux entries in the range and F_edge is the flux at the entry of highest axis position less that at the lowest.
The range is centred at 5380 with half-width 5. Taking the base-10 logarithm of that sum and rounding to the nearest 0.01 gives 2.03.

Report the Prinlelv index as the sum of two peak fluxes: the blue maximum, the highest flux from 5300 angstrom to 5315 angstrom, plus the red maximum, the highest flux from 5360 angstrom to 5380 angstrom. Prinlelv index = 58.4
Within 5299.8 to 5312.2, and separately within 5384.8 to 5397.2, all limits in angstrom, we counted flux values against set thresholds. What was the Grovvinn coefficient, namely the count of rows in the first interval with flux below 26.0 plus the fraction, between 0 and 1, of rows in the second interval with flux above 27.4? 3.8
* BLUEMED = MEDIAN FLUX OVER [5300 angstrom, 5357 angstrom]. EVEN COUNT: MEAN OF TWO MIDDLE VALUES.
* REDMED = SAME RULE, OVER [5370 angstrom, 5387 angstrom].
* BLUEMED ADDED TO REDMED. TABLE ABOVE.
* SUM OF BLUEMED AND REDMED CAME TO 53.2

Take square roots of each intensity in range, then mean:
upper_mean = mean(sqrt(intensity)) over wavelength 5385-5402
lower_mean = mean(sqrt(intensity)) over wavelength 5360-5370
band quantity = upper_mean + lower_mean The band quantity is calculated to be 10.48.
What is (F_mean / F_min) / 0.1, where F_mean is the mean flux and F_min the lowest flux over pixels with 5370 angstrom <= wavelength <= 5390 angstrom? 10.7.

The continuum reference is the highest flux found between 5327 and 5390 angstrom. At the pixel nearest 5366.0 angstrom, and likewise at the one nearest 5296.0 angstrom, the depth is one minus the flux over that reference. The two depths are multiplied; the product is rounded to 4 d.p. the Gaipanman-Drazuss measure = -0.0045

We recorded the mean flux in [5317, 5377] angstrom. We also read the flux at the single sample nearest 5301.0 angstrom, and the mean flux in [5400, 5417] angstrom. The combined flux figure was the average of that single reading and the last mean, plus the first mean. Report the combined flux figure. 51.5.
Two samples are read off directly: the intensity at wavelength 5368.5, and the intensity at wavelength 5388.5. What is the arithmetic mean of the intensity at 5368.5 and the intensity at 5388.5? 28.6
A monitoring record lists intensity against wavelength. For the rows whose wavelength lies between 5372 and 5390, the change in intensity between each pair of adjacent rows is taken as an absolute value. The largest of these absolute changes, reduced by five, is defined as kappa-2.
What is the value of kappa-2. -2.2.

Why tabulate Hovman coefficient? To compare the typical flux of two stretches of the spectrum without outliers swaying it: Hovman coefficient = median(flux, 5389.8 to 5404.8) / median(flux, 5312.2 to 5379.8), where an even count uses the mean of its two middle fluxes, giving 0.997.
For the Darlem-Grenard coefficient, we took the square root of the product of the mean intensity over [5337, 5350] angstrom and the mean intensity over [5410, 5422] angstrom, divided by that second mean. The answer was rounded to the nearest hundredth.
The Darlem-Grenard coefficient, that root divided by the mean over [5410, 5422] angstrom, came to 0.95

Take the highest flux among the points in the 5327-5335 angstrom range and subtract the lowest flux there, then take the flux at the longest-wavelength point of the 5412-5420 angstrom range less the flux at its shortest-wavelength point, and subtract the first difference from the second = 6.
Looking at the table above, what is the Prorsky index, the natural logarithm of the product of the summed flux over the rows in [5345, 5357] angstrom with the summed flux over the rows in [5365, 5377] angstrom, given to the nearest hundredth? 9.84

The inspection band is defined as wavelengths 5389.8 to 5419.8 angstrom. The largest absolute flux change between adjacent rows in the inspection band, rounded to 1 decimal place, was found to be 5.0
